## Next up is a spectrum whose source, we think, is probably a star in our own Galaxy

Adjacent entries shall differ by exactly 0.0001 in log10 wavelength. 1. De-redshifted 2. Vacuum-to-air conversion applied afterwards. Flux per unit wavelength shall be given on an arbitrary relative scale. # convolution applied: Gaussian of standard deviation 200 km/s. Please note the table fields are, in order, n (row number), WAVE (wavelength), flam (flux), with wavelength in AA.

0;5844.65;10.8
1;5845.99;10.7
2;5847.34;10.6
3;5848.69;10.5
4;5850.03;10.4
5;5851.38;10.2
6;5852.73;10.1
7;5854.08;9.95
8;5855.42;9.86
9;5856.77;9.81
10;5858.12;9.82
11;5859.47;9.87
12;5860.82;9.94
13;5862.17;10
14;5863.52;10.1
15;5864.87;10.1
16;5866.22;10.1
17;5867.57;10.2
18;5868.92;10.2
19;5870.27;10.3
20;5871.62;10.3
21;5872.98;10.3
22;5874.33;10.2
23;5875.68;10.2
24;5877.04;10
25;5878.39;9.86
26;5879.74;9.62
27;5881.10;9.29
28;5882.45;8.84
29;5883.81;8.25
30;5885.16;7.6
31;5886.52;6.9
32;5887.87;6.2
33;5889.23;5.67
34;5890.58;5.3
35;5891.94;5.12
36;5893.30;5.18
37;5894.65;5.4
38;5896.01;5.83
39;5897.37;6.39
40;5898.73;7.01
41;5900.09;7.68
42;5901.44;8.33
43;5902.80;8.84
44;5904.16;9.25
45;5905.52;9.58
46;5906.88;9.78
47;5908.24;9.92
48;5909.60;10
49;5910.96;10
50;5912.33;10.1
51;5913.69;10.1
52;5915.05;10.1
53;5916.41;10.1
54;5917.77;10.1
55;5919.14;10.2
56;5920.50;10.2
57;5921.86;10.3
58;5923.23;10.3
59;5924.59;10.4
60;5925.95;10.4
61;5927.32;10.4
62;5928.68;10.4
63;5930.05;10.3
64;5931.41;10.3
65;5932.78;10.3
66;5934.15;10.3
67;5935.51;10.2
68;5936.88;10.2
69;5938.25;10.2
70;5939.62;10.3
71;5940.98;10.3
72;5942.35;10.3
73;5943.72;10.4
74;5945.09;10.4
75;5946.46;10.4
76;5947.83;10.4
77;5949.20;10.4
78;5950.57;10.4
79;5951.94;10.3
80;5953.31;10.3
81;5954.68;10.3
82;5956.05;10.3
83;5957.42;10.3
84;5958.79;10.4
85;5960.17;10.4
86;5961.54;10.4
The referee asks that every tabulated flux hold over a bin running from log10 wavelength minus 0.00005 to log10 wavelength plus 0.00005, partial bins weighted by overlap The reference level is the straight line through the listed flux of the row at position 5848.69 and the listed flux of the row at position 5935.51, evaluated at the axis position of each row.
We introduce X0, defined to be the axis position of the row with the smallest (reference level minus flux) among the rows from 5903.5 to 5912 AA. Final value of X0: 5910.96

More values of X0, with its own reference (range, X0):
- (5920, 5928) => 5927.32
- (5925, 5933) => 5928.68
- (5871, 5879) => 5872.98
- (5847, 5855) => 5847.34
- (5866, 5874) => 5872.98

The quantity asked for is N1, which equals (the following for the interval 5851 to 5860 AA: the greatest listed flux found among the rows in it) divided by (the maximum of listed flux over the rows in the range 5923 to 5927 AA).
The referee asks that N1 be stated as 1.0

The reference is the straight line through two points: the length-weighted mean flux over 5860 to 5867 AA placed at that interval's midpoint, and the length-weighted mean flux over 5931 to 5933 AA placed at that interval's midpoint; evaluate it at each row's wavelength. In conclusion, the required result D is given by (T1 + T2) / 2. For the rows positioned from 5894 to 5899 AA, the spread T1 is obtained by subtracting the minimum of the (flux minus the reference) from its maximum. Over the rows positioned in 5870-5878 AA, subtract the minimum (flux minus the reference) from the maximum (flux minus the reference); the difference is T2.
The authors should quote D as 0.96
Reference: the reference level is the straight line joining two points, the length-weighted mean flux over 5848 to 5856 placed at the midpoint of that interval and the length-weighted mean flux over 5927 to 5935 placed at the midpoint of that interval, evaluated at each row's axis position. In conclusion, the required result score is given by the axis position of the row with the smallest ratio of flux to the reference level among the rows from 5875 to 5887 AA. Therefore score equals 5886.52 AA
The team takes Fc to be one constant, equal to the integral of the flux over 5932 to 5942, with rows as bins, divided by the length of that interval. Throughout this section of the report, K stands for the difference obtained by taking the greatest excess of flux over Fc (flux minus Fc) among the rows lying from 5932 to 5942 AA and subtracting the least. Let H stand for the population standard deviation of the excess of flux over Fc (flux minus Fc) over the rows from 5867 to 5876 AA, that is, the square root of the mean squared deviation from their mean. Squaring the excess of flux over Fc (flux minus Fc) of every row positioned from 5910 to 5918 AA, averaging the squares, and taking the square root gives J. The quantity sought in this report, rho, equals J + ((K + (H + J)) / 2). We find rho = 0.3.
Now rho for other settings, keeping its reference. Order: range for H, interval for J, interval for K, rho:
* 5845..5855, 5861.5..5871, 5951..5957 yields 0.3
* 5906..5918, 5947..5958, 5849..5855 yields 0.4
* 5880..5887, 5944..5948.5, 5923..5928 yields 0.7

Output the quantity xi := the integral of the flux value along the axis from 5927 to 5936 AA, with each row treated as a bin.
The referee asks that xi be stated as 93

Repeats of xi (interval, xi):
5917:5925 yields 82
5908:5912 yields 40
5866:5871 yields 51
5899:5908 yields 80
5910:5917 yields 71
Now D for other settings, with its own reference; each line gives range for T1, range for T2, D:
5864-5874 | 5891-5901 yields 1.36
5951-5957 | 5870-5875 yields 0.06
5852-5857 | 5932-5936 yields 0.21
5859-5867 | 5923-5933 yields 0.17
